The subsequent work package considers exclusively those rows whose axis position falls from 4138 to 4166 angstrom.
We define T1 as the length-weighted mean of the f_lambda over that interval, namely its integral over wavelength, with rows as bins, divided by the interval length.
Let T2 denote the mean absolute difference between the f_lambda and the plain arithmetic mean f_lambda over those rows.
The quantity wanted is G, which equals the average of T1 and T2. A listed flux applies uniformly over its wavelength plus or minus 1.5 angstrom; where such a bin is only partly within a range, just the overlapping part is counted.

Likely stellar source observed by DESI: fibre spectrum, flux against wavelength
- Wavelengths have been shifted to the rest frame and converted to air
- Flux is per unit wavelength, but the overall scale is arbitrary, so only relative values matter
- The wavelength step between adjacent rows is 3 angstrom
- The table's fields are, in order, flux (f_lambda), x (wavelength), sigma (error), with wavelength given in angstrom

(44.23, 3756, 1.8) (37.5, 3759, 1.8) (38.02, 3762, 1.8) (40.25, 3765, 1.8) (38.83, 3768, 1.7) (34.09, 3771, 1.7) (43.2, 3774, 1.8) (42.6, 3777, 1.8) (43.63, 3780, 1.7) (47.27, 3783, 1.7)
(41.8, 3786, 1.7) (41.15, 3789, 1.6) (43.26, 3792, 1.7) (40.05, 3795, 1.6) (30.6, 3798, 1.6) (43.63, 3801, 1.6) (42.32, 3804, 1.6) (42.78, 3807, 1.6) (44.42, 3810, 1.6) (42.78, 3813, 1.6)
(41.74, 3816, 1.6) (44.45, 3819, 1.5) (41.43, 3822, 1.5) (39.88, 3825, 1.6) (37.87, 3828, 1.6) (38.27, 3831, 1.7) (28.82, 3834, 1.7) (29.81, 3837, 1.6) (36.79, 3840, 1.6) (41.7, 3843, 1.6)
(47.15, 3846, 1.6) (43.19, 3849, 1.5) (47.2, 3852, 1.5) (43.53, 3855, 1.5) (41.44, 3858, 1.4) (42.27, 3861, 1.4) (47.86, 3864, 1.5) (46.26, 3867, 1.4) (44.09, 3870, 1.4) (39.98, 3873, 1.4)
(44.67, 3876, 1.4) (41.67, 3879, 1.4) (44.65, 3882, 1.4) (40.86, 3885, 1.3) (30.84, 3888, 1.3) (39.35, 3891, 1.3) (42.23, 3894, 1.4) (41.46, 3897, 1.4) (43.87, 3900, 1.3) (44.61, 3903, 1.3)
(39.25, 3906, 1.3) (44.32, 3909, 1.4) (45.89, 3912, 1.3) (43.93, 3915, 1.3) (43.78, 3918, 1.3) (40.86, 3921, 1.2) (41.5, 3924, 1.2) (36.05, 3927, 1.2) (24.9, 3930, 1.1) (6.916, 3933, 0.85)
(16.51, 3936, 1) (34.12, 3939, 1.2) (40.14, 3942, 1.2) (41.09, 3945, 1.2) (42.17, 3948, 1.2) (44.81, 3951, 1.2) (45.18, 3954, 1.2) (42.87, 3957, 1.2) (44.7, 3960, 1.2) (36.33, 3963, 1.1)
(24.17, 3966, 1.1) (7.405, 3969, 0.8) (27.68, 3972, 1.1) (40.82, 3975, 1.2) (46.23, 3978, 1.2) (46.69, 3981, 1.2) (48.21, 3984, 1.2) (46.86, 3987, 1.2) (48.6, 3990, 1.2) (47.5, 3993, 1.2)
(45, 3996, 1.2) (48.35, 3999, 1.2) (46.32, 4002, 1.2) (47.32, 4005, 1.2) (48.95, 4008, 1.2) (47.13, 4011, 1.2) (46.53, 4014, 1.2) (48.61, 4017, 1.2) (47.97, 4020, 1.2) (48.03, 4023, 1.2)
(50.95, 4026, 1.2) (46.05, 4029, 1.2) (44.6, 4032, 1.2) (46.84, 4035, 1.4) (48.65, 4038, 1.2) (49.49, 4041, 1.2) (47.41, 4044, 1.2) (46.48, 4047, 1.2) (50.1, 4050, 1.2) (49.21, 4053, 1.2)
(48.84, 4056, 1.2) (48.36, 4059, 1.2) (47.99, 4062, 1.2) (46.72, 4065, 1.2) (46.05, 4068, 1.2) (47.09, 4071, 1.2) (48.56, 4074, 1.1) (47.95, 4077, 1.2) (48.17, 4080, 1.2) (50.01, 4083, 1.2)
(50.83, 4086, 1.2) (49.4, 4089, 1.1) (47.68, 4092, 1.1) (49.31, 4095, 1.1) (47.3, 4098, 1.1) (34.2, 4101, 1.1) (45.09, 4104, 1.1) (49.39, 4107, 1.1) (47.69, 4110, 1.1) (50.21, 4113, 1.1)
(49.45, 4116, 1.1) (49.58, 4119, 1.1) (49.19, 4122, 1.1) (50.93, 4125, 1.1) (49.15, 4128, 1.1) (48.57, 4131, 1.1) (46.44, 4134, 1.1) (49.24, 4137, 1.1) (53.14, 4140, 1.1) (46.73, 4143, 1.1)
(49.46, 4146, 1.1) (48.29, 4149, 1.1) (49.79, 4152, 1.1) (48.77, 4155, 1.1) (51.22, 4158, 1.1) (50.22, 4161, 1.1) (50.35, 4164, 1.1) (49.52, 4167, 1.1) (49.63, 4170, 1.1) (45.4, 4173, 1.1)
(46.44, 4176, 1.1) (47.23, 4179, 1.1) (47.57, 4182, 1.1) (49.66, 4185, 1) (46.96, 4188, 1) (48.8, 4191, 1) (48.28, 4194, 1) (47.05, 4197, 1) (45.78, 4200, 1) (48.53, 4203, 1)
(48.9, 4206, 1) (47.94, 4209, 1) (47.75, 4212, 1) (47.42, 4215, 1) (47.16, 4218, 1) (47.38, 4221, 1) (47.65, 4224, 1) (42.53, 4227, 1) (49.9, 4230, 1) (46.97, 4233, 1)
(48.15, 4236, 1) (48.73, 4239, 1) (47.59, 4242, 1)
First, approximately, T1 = 49.8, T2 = 1.3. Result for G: 25.5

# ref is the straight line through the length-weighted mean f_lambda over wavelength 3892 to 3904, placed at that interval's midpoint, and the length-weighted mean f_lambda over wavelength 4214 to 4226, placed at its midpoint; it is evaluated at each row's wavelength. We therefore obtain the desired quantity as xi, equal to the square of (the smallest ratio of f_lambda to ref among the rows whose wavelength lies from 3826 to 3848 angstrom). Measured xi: 0.5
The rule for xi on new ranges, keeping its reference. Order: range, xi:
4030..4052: 1.0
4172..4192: 1.0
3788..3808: 0.5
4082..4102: 0.6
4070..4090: 1.1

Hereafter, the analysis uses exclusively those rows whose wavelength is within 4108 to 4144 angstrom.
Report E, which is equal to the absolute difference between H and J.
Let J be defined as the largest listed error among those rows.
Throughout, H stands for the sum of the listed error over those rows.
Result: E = 12.1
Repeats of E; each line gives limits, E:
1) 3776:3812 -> 18.0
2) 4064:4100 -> 12.7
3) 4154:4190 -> 11.9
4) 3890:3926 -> 14.3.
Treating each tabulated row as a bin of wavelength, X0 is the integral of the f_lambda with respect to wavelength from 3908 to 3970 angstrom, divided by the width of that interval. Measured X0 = 36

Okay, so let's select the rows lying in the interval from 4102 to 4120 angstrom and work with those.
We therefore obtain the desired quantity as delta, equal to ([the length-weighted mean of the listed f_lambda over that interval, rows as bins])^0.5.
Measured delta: 6.9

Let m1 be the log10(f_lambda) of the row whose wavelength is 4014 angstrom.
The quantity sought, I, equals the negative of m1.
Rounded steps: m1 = 1.67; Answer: -1.67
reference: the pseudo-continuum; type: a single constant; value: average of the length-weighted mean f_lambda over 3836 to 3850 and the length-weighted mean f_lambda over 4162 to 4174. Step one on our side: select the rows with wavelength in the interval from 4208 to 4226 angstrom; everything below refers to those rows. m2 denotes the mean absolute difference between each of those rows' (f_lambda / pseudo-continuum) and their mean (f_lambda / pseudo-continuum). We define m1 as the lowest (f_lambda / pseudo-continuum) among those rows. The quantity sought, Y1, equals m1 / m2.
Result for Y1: 205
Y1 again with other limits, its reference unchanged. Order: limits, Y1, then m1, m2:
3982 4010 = 47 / 1.01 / 0.022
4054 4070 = 48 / 1.04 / 0.022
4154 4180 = 28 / 1.02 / 0.036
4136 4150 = 30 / 1.05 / 0.035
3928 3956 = 1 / 0.16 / 0.251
